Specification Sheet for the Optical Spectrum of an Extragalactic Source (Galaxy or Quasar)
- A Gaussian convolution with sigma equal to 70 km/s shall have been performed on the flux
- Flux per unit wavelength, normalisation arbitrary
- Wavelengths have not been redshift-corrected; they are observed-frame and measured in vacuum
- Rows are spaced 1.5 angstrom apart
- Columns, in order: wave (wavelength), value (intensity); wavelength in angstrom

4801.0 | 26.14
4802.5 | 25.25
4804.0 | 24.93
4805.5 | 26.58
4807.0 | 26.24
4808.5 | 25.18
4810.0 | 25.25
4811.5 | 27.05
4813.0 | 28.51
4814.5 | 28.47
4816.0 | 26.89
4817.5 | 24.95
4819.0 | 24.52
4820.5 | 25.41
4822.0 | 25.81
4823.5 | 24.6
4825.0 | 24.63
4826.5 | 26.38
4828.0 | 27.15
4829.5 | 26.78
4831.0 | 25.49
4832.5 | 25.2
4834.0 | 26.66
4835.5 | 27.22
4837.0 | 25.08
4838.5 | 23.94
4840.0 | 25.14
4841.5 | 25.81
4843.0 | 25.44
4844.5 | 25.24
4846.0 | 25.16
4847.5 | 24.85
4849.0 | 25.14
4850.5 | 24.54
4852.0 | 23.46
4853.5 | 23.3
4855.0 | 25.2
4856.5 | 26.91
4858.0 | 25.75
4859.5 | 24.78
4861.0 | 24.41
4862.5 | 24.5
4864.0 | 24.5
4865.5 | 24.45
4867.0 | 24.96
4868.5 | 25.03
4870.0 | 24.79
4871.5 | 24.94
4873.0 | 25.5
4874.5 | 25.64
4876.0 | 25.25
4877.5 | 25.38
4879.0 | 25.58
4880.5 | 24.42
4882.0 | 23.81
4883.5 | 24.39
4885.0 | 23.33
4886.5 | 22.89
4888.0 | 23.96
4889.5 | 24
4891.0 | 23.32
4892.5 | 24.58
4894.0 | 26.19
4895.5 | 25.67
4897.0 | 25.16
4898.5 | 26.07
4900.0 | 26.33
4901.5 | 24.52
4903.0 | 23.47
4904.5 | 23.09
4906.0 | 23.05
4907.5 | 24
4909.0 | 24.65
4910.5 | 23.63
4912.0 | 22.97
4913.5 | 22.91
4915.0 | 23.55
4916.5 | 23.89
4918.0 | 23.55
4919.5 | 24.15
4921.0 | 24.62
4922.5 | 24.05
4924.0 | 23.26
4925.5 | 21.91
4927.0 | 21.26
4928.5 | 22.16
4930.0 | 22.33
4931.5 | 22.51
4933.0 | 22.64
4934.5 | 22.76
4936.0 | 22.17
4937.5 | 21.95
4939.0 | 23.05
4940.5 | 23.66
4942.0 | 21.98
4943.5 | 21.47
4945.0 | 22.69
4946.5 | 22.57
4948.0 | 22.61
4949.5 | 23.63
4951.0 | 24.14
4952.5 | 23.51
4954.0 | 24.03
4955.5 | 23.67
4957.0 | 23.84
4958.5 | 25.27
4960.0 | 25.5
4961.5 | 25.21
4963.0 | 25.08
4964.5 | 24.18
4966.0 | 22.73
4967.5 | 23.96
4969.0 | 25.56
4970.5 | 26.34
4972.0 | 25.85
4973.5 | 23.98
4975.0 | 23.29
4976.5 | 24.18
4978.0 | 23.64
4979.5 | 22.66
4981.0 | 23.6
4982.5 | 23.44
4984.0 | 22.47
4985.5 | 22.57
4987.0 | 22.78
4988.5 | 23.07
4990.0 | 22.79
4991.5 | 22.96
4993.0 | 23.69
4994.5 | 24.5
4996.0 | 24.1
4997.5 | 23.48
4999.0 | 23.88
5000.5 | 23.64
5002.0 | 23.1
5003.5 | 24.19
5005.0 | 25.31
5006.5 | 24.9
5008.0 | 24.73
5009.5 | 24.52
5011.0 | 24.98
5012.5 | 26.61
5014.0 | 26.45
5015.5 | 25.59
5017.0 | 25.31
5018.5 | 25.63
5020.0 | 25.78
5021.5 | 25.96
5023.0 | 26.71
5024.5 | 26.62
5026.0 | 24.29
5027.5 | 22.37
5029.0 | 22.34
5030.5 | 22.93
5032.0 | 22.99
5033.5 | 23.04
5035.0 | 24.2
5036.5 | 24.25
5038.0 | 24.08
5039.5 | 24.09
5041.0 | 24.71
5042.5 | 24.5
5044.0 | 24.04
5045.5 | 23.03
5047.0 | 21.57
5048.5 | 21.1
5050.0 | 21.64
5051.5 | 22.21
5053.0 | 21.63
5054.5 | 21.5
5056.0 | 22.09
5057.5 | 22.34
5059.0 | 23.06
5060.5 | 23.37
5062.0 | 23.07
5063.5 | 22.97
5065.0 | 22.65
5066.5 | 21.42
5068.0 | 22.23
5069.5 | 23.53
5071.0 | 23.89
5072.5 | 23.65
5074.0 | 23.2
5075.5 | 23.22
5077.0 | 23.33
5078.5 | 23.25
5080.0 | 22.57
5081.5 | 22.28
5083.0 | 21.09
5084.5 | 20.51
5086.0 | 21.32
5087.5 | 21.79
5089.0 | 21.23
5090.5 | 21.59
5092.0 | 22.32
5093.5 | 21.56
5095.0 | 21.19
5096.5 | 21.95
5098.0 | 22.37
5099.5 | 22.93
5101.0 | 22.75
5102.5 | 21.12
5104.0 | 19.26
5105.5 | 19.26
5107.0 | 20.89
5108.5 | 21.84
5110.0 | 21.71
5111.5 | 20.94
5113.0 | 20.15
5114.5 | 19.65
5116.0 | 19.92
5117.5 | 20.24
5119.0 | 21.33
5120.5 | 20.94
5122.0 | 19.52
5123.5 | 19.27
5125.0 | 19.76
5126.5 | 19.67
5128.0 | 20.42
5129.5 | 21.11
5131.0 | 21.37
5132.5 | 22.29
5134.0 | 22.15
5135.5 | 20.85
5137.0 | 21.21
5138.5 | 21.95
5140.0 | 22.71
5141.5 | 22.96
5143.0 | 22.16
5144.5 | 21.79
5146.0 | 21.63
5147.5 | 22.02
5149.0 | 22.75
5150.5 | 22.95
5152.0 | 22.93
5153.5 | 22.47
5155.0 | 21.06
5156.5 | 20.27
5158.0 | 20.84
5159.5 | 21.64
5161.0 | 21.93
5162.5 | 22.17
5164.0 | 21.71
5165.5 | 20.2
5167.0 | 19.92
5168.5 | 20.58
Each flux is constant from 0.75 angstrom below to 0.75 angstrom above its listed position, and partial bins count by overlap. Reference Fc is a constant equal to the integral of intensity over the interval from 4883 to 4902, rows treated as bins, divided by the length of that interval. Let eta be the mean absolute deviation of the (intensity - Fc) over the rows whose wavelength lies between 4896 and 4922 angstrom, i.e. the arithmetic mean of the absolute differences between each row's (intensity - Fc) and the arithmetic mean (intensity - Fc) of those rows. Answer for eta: 0.80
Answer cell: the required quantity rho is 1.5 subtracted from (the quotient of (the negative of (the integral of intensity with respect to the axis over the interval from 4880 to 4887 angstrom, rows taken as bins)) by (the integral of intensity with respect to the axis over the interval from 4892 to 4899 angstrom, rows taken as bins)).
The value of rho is -2.4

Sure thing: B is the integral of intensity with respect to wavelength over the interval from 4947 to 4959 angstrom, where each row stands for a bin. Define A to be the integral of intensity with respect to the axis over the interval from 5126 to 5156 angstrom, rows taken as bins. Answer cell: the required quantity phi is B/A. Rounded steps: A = 655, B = 285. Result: 0.44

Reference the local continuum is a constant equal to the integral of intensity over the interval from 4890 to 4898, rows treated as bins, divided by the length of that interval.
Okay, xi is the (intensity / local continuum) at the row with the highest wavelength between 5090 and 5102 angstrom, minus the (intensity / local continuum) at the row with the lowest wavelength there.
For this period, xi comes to 0.05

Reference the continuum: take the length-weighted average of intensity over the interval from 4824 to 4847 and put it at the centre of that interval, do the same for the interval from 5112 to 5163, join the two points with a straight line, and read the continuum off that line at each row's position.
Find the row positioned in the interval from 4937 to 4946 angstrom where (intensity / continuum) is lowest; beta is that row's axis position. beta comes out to 4943.5 angstrom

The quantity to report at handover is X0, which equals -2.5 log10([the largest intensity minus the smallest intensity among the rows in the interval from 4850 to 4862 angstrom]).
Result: -1.4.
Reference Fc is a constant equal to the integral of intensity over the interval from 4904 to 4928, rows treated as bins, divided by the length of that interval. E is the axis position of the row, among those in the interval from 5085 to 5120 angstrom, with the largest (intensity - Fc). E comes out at 5099.5 angstrom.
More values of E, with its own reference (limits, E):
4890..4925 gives 4900.0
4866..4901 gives 4900.0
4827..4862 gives 4835.5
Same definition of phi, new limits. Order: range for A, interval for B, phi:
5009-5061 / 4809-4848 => 0.81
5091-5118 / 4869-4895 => 1.12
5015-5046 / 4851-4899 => 1.57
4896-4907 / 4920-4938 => 1.51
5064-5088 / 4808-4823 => 0.73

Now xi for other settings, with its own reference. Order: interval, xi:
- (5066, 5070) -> 0.08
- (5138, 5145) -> -0.01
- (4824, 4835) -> 0.08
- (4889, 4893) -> 0.02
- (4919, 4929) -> -0.08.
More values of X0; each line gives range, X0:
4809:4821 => -1.5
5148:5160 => -1.1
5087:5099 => -0.2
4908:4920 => -0.6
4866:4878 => 0.2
